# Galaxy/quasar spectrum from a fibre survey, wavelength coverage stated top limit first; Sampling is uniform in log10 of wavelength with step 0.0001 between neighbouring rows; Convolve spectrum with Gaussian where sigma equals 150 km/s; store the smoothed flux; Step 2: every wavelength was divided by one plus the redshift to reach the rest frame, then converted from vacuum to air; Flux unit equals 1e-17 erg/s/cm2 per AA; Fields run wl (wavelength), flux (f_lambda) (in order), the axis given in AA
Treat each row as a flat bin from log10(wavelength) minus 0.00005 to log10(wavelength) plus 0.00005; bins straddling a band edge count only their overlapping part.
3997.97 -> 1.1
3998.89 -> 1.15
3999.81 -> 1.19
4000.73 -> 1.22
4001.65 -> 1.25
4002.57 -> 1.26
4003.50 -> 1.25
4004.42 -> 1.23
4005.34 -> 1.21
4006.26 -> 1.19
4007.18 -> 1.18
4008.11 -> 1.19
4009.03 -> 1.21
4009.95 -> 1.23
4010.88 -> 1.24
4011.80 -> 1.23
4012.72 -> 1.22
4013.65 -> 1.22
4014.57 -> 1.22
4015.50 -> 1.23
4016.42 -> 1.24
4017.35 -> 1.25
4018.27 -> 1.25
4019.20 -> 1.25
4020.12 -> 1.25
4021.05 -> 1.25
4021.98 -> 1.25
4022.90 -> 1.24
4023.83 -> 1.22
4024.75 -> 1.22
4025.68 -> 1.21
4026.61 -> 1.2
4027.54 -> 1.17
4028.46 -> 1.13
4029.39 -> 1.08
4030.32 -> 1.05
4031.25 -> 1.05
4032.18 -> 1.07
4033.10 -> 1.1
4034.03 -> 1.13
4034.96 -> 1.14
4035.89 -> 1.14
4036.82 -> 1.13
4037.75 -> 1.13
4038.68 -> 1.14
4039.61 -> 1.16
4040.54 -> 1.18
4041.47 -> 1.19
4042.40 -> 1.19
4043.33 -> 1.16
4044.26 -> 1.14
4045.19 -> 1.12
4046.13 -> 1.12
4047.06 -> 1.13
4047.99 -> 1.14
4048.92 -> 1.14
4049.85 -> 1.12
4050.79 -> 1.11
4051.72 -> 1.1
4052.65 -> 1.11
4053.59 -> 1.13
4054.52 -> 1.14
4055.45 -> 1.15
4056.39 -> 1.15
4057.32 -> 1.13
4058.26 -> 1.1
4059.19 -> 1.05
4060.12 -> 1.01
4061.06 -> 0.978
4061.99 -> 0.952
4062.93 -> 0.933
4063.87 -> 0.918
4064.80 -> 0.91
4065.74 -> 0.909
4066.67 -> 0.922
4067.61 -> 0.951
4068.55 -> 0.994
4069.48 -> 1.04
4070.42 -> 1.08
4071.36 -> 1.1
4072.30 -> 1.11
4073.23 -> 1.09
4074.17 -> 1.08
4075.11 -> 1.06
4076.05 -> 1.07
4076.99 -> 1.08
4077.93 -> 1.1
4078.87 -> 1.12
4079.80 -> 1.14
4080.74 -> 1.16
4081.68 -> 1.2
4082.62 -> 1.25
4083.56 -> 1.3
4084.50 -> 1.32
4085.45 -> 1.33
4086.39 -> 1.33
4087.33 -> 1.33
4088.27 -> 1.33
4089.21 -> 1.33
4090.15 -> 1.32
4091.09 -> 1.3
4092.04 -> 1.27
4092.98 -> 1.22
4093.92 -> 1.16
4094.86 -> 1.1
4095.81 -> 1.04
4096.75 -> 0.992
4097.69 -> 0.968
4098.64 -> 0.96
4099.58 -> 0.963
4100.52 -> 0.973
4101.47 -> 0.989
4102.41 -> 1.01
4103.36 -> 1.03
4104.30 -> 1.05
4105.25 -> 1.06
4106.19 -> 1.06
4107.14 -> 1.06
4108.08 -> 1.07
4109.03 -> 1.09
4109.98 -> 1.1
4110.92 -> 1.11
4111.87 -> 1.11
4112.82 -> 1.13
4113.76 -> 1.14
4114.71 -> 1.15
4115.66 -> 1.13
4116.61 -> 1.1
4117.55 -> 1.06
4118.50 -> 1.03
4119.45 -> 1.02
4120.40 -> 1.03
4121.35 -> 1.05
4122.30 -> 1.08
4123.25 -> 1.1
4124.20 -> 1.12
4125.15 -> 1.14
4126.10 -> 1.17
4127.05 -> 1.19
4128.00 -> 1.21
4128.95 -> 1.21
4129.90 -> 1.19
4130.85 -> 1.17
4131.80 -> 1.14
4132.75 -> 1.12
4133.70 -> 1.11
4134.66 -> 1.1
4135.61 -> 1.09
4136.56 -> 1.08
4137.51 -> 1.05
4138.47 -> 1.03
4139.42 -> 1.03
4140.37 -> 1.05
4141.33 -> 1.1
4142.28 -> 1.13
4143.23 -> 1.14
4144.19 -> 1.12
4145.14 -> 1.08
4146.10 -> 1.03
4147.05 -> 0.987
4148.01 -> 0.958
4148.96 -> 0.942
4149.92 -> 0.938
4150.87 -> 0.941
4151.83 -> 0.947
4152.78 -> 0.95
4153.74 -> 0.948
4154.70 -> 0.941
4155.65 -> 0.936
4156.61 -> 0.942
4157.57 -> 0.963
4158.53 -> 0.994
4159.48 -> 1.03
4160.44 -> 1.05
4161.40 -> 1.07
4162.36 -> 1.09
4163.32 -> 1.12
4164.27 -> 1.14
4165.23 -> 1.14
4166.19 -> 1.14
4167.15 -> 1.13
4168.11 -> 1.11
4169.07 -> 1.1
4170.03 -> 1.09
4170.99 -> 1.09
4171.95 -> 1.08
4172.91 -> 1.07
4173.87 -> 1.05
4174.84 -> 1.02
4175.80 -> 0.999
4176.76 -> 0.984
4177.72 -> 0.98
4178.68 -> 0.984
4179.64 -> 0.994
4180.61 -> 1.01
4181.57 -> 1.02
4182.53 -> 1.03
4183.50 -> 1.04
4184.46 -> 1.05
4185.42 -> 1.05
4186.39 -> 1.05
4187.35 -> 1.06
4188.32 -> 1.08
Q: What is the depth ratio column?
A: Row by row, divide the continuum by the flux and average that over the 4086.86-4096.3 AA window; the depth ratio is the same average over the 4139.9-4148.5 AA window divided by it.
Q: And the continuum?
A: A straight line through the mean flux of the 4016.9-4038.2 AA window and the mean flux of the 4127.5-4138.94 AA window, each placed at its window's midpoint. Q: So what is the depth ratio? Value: 1.14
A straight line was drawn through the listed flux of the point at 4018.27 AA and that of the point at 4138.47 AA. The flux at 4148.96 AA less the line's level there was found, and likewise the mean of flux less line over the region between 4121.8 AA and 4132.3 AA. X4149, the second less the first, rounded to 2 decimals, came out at 0.17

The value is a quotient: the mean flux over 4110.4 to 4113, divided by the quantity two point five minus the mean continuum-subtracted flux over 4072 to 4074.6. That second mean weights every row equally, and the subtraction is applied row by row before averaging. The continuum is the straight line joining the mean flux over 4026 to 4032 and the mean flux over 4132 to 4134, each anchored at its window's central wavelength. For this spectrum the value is 0.44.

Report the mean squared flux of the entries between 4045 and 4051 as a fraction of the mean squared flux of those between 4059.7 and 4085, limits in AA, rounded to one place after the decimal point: 1.1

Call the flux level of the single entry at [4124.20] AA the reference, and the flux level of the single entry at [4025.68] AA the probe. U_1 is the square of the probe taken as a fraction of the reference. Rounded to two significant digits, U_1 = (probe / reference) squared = 1.2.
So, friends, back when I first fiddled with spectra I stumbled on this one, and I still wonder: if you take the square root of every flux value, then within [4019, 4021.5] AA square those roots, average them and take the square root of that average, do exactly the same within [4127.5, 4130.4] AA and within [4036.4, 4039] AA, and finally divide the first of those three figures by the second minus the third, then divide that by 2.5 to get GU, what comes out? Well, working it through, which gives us 14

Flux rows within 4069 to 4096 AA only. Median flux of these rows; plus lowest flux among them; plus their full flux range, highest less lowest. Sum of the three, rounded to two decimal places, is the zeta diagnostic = 2.49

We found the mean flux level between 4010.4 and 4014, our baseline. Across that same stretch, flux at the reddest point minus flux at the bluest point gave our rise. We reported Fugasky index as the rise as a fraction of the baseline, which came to -0.016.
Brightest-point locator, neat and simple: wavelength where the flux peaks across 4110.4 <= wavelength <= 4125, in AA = 4114.71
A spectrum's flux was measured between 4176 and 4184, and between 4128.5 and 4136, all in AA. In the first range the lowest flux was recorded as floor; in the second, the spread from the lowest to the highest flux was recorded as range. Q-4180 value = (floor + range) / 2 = 0.55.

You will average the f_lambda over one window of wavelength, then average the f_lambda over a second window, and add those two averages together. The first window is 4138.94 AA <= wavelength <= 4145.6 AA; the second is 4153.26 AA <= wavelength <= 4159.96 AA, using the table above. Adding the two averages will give 2.06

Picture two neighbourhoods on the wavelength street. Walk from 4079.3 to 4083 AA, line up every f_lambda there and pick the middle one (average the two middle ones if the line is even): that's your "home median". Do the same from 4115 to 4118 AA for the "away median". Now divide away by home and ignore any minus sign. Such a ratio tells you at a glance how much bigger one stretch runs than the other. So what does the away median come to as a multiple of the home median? 0.93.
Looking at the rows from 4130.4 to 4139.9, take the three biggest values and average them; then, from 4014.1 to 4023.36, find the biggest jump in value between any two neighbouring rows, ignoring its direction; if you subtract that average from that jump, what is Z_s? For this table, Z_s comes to -1.13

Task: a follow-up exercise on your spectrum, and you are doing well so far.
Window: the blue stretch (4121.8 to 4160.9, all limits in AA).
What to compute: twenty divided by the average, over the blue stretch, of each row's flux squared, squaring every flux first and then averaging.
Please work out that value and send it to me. 17.7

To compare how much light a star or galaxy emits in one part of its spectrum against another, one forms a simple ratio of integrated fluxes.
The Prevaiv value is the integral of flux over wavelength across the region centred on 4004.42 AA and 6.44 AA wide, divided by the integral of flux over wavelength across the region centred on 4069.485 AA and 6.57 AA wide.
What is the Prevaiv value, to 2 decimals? 1.17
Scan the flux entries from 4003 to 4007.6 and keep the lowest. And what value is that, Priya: 1.18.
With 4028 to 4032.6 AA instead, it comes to 1.05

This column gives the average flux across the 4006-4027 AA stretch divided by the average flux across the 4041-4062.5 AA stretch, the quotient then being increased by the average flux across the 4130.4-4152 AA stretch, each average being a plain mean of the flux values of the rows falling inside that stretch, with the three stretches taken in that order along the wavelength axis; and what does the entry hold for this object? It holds 2.16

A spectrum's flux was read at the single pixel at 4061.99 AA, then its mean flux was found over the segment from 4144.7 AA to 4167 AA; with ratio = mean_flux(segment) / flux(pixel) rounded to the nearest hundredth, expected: 1.06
